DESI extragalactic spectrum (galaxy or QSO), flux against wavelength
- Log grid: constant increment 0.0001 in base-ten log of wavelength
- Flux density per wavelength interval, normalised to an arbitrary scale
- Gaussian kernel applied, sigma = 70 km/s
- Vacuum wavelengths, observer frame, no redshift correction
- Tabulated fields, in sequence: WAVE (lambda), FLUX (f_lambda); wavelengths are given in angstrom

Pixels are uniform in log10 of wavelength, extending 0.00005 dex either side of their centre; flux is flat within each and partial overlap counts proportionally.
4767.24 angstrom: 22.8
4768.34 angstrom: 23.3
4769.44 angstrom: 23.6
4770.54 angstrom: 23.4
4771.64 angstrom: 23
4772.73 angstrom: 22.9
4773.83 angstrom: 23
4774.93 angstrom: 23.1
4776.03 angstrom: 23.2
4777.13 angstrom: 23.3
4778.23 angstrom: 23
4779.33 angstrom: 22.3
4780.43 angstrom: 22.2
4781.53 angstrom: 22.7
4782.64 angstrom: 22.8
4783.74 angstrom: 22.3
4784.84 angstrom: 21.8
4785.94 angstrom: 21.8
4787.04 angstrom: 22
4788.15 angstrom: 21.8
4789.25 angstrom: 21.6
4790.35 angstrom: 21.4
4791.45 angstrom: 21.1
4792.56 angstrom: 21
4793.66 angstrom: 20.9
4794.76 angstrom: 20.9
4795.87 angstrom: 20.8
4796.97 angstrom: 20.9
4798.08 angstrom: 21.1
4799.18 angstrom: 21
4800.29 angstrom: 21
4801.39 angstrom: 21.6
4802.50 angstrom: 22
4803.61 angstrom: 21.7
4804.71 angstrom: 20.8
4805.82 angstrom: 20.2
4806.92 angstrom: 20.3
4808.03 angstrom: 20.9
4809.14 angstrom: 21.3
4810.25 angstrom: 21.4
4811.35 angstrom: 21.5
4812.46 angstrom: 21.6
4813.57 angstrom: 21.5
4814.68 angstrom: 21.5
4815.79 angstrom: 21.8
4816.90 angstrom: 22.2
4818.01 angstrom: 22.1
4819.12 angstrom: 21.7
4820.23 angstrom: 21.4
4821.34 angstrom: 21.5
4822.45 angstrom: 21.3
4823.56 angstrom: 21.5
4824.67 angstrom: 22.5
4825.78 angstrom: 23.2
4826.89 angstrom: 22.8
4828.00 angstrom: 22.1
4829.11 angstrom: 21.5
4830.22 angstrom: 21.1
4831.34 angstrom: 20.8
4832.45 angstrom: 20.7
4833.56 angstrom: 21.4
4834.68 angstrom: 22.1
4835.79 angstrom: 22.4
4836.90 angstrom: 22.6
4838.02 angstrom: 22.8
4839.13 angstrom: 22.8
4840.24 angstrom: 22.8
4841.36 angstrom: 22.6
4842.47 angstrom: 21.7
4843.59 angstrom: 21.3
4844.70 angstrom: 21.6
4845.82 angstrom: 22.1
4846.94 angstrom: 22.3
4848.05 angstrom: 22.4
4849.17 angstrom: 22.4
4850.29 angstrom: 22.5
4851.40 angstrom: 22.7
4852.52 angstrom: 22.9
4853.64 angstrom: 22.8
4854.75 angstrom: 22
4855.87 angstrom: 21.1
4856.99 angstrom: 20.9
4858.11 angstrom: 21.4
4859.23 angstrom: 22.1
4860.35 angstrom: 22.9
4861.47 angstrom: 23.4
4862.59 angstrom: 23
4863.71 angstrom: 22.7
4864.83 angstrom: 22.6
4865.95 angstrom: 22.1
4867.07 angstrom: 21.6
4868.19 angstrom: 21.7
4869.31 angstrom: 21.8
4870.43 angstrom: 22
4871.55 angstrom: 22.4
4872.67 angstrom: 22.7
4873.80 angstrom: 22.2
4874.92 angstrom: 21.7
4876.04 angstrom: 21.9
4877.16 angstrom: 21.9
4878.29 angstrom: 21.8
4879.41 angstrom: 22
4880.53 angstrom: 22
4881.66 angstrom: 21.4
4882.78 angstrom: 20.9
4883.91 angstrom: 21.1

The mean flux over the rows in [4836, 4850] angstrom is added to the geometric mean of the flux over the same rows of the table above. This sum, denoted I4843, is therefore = 44.6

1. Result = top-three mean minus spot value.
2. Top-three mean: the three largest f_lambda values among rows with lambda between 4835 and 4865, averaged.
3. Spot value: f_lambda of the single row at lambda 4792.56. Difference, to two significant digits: 2.1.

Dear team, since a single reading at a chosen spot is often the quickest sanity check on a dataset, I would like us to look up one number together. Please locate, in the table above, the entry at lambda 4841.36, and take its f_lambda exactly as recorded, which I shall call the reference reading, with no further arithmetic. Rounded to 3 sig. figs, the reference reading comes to 22.6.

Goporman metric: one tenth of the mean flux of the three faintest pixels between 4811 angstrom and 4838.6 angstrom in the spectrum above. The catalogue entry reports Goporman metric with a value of 2.09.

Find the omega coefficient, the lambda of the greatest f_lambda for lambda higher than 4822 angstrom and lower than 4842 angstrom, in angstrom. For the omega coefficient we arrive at 4825.78 angstrom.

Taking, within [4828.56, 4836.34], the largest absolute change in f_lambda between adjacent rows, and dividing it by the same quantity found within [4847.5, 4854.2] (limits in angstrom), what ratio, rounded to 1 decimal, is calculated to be 3.5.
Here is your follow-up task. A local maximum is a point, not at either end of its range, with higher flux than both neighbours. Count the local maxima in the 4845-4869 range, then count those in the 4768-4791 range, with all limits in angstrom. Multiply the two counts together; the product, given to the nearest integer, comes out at 8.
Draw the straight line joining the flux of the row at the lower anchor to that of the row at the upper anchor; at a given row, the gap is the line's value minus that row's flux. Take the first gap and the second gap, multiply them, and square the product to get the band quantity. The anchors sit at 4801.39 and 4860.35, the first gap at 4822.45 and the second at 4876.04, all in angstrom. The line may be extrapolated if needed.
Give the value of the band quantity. 1.1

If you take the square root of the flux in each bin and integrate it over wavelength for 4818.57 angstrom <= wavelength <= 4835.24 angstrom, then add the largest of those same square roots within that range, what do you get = 82.5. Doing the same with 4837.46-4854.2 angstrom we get 84.0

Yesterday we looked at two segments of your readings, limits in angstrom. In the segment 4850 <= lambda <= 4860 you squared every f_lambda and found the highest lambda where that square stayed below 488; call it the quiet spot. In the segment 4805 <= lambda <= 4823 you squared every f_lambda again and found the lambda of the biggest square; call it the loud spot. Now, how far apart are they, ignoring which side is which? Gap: 41.2 angstrom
